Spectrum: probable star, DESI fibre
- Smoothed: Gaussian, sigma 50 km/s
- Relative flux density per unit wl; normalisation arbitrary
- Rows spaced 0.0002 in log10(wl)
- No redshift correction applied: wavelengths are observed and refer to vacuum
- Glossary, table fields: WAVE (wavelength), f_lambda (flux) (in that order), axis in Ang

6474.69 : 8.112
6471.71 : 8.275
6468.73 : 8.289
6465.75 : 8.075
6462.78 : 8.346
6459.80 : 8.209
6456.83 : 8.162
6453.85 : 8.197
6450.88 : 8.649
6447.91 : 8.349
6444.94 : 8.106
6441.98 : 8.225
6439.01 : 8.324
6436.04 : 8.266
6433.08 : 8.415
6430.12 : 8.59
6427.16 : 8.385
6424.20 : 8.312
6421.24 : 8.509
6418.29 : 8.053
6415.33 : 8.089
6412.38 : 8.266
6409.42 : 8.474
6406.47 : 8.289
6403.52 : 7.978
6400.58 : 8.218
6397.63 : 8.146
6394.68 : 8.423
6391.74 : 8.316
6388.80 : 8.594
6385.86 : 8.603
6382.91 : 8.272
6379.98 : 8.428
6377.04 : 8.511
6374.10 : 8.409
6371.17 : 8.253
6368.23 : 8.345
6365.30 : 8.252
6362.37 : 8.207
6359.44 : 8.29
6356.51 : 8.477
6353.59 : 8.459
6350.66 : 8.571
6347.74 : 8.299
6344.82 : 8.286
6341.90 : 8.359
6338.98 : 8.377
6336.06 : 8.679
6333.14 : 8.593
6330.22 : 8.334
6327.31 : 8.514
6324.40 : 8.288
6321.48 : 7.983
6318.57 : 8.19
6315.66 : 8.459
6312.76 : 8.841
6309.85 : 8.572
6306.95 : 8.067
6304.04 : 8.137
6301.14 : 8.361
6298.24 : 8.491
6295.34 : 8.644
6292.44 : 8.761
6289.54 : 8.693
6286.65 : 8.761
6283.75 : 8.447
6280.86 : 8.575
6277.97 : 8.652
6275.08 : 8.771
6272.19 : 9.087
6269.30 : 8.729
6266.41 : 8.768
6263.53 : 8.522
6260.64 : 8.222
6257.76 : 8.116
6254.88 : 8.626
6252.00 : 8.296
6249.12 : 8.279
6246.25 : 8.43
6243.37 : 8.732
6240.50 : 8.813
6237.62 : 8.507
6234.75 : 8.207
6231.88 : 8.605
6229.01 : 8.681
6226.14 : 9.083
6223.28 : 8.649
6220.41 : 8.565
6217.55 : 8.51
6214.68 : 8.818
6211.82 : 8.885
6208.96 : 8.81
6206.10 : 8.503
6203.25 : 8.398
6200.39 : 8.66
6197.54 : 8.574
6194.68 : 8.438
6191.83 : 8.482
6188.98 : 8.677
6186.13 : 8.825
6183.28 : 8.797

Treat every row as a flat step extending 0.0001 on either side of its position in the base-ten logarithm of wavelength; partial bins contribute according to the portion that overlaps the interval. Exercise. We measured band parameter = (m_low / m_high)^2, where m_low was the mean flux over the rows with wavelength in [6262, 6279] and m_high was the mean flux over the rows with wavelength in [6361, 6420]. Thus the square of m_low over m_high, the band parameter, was 1.11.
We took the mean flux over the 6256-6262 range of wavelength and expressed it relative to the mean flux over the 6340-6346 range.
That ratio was 0.98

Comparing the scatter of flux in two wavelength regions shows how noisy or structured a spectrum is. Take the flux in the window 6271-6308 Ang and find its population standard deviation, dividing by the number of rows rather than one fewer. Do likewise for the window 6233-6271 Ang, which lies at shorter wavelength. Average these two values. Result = 0.25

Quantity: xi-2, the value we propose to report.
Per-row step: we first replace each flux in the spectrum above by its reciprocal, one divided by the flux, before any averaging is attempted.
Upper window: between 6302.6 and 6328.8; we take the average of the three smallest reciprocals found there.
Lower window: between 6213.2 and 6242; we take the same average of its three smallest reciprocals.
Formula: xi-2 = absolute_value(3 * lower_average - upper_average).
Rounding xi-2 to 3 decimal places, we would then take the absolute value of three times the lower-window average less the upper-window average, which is 0.221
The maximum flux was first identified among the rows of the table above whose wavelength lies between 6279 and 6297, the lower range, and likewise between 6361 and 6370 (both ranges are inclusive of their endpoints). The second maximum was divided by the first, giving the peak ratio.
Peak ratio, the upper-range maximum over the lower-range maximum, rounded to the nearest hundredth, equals 0.95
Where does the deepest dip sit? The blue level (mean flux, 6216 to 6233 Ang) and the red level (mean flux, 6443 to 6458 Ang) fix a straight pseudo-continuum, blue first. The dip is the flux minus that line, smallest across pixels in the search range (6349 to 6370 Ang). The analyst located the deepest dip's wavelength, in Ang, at 6362.37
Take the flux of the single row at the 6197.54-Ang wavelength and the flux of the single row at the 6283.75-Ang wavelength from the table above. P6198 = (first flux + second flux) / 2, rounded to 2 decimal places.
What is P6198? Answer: 8.51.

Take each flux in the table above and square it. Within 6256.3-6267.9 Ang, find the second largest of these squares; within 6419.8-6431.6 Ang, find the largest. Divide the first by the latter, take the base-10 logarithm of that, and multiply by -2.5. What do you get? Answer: 0.017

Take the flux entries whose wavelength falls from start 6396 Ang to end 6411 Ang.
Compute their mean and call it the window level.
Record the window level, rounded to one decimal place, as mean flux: 8.2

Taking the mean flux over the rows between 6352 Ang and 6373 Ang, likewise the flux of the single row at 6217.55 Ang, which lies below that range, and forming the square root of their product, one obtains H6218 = 8.42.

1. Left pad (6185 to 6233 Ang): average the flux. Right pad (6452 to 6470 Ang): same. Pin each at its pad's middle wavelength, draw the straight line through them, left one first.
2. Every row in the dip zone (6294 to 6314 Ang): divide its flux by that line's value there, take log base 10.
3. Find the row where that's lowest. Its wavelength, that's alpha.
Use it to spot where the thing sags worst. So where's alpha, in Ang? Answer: 6306.95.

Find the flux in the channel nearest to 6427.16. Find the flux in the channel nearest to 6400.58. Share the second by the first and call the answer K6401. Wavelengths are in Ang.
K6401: 0.98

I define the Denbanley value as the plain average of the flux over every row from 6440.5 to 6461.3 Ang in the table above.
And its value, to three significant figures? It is 8.27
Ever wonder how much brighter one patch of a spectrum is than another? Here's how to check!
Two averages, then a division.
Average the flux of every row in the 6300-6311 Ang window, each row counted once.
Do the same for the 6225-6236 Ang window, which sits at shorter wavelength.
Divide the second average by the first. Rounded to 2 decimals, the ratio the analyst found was 1.04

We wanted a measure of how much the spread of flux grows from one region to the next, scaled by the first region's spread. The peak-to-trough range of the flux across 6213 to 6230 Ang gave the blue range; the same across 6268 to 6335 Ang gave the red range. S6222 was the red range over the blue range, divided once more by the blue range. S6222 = 3.4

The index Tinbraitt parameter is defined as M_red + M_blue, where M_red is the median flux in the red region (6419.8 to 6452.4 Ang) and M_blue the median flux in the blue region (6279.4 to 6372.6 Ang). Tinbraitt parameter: 16.8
